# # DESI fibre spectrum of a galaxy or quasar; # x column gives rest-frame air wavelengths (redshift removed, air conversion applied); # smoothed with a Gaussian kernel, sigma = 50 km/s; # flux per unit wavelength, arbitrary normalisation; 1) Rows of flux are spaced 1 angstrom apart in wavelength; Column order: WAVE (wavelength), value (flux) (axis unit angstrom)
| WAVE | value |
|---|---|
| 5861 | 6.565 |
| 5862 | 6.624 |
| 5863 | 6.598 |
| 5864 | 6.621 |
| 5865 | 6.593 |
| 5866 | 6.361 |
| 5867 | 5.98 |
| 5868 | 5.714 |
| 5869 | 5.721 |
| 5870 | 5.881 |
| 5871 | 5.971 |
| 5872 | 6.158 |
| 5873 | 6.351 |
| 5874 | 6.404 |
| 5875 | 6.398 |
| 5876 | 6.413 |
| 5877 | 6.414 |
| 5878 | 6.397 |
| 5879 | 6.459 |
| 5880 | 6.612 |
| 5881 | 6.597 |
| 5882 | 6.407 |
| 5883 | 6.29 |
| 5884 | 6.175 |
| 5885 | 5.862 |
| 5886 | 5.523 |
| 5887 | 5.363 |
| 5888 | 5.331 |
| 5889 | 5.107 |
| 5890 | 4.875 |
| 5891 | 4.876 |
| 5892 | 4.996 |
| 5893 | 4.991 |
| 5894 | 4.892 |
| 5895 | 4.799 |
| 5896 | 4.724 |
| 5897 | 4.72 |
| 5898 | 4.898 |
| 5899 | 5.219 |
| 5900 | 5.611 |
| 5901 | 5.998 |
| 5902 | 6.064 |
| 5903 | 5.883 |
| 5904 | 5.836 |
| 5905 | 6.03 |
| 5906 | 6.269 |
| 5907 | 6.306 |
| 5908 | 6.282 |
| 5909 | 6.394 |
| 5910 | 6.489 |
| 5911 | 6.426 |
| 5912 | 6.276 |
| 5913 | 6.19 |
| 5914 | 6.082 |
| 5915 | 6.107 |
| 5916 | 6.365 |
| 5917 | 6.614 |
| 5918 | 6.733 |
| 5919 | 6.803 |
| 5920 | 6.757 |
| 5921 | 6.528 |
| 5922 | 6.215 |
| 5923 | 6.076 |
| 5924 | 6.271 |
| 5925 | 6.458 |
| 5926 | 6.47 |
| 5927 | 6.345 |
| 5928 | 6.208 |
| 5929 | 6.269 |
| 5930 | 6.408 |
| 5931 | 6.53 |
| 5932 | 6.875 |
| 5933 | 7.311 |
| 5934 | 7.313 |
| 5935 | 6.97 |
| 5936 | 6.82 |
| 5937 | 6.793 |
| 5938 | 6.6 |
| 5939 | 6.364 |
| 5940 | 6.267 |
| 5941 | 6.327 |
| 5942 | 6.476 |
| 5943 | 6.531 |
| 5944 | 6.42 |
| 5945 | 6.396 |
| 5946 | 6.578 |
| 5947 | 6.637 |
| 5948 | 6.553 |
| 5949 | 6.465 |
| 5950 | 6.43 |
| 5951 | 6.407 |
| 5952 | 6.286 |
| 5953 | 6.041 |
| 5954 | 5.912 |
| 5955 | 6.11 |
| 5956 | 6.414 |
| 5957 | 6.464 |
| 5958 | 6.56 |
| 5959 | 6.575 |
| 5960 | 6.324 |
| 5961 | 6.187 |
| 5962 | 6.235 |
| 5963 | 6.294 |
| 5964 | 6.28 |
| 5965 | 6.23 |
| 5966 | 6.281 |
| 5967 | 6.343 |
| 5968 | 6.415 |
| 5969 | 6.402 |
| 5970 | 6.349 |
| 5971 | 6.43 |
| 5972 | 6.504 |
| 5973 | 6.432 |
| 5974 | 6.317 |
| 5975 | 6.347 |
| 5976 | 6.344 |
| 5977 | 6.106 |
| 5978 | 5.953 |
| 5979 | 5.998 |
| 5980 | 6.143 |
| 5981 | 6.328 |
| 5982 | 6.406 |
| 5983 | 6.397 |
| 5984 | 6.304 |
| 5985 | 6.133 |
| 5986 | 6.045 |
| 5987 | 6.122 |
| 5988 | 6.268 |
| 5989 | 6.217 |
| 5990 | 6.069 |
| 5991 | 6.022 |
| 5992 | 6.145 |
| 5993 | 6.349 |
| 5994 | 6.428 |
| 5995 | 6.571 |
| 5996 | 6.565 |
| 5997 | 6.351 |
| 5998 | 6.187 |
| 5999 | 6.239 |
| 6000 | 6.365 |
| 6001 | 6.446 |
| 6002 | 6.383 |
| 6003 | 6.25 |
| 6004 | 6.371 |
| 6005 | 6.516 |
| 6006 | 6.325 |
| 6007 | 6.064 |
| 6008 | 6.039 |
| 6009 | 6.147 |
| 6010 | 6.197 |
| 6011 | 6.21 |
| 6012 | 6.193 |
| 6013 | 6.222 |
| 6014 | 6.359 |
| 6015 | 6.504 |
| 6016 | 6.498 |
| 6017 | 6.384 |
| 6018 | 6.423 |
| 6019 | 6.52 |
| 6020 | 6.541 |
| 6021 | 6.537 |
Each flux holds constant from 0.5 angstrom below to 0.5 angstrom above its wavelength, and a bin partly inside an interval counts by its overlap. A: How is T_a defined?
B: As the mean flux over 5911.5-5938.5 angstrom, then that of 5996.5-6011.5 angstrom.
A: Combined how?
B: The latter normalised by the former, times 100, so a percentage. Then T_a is 96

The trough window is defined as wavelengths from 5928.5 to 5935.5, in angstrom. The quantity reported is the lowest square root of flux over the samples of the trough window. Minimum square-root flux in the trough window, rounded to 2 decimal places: 2.50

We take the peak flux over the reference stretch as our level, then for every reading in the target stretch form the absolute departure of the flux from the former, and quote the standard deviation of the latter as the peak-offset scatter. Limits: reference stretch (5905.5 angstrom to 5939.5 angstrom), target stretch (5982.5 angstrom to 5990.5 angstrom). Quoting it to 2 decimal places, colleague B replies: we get 0.12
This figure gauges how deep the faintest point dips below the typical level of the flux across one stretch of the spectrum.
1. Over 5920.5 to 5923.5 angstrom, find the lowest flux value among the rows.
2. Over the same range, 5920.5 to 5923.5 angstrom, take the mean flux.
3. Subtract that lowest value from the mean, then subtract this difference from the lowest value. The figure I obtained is 5.88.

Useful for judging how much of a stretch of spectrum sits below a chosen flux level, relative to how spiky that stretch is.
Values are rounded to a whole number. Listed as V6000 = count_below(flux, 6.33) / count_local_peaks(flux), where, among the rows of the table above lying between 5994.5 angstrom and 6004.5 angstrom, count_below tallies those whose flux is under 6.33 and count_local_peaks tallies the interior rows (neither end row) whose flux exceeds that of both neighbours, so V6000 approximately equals 3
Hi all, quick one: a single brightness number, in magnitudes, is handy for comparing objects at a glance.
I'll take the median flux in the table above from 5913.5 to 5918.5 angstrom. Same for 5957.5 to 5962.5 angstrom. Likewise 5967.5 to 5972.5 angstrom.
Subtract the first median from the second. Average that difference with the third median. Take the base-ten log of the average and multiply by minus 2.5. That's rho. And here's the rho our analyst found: -1.26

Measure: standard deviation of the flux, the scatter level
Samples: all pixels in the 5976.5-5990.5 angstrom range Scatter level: 0.14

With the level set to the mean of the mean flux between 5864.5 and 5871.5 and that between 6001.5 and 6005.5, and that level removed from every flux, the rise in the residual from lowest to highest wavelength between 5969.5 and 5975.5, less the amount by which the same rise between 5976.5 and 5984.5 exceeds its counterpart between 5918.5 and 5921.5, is -0.5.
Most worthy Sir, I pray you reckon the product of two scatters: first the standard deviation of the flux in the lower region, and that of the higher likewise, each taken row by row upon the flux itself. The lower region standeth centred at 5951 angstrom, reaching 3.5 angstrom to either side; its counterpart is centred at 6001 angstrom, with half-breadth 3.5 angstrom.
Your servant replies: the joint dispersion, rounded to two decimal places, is 0.02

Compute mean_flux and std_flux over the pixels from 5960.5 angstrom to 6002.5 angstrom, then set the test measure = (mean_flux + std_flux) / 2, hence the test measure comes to 3.22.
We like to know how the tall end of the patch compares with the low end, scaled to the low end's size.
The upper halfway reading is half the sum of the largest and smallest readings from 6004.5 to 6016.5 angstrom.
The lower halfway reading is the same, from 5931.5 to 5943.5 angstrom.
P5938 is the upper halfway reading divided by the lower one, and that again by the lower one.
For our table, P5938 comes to 0.136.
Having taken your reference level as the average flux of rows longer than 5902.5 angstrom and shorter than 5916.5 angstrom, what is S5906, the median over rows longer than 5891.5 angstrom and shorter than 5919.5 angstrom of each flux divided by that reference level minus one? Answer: -0.022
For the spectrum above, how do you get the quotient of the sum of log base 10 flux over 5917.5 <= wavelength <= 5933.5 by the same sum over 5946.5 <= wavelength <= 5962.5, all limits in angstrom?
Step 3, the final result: 1.01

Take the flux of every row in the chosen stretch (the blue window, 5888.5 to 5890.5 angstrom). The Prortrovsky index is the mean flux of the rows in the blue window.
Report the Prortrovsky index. 4.99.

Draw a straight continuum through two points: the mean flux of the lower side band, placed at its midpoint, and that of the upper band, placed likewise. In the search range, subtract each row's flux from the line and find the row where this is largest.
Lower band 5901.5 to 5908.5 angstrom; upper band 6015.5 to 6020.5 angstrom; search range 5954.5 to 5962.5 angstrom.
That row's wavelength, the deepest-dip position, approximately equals 5955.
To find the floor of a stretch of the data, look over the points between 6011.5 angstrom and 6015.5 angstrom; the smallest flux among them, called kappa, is 6.193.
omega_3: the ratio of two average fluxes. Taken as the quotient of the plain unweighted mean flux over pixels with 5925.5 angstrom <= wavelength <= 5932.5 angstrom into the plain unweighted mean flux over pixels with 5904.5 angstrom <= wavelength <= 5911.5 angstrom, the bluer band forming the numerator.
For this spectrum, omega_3 0.98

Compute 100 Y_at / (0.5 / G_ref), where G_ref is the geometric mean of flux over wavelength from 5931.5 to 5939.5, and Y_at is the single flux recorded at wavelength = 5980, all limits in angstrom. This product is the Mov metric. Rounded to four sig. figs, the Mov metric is 8445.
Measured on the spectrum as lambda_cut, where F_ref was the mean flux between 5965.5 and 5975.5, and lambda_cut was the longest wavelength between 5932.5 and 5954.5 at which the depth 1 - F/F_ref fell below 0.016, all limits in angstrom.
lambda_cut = 5952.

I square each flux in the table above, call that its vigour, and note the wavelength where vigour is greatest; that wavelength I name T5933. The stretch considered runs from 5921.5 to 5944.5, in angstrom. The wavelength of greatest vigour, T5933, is 5934 angstrom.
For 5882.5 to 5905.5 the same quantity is 5883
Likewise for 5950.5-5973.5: 5959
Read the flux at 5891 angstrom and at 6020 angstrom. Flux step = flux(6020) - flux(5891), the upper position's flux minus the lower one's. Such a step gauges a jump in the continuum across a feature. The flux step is 1.7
